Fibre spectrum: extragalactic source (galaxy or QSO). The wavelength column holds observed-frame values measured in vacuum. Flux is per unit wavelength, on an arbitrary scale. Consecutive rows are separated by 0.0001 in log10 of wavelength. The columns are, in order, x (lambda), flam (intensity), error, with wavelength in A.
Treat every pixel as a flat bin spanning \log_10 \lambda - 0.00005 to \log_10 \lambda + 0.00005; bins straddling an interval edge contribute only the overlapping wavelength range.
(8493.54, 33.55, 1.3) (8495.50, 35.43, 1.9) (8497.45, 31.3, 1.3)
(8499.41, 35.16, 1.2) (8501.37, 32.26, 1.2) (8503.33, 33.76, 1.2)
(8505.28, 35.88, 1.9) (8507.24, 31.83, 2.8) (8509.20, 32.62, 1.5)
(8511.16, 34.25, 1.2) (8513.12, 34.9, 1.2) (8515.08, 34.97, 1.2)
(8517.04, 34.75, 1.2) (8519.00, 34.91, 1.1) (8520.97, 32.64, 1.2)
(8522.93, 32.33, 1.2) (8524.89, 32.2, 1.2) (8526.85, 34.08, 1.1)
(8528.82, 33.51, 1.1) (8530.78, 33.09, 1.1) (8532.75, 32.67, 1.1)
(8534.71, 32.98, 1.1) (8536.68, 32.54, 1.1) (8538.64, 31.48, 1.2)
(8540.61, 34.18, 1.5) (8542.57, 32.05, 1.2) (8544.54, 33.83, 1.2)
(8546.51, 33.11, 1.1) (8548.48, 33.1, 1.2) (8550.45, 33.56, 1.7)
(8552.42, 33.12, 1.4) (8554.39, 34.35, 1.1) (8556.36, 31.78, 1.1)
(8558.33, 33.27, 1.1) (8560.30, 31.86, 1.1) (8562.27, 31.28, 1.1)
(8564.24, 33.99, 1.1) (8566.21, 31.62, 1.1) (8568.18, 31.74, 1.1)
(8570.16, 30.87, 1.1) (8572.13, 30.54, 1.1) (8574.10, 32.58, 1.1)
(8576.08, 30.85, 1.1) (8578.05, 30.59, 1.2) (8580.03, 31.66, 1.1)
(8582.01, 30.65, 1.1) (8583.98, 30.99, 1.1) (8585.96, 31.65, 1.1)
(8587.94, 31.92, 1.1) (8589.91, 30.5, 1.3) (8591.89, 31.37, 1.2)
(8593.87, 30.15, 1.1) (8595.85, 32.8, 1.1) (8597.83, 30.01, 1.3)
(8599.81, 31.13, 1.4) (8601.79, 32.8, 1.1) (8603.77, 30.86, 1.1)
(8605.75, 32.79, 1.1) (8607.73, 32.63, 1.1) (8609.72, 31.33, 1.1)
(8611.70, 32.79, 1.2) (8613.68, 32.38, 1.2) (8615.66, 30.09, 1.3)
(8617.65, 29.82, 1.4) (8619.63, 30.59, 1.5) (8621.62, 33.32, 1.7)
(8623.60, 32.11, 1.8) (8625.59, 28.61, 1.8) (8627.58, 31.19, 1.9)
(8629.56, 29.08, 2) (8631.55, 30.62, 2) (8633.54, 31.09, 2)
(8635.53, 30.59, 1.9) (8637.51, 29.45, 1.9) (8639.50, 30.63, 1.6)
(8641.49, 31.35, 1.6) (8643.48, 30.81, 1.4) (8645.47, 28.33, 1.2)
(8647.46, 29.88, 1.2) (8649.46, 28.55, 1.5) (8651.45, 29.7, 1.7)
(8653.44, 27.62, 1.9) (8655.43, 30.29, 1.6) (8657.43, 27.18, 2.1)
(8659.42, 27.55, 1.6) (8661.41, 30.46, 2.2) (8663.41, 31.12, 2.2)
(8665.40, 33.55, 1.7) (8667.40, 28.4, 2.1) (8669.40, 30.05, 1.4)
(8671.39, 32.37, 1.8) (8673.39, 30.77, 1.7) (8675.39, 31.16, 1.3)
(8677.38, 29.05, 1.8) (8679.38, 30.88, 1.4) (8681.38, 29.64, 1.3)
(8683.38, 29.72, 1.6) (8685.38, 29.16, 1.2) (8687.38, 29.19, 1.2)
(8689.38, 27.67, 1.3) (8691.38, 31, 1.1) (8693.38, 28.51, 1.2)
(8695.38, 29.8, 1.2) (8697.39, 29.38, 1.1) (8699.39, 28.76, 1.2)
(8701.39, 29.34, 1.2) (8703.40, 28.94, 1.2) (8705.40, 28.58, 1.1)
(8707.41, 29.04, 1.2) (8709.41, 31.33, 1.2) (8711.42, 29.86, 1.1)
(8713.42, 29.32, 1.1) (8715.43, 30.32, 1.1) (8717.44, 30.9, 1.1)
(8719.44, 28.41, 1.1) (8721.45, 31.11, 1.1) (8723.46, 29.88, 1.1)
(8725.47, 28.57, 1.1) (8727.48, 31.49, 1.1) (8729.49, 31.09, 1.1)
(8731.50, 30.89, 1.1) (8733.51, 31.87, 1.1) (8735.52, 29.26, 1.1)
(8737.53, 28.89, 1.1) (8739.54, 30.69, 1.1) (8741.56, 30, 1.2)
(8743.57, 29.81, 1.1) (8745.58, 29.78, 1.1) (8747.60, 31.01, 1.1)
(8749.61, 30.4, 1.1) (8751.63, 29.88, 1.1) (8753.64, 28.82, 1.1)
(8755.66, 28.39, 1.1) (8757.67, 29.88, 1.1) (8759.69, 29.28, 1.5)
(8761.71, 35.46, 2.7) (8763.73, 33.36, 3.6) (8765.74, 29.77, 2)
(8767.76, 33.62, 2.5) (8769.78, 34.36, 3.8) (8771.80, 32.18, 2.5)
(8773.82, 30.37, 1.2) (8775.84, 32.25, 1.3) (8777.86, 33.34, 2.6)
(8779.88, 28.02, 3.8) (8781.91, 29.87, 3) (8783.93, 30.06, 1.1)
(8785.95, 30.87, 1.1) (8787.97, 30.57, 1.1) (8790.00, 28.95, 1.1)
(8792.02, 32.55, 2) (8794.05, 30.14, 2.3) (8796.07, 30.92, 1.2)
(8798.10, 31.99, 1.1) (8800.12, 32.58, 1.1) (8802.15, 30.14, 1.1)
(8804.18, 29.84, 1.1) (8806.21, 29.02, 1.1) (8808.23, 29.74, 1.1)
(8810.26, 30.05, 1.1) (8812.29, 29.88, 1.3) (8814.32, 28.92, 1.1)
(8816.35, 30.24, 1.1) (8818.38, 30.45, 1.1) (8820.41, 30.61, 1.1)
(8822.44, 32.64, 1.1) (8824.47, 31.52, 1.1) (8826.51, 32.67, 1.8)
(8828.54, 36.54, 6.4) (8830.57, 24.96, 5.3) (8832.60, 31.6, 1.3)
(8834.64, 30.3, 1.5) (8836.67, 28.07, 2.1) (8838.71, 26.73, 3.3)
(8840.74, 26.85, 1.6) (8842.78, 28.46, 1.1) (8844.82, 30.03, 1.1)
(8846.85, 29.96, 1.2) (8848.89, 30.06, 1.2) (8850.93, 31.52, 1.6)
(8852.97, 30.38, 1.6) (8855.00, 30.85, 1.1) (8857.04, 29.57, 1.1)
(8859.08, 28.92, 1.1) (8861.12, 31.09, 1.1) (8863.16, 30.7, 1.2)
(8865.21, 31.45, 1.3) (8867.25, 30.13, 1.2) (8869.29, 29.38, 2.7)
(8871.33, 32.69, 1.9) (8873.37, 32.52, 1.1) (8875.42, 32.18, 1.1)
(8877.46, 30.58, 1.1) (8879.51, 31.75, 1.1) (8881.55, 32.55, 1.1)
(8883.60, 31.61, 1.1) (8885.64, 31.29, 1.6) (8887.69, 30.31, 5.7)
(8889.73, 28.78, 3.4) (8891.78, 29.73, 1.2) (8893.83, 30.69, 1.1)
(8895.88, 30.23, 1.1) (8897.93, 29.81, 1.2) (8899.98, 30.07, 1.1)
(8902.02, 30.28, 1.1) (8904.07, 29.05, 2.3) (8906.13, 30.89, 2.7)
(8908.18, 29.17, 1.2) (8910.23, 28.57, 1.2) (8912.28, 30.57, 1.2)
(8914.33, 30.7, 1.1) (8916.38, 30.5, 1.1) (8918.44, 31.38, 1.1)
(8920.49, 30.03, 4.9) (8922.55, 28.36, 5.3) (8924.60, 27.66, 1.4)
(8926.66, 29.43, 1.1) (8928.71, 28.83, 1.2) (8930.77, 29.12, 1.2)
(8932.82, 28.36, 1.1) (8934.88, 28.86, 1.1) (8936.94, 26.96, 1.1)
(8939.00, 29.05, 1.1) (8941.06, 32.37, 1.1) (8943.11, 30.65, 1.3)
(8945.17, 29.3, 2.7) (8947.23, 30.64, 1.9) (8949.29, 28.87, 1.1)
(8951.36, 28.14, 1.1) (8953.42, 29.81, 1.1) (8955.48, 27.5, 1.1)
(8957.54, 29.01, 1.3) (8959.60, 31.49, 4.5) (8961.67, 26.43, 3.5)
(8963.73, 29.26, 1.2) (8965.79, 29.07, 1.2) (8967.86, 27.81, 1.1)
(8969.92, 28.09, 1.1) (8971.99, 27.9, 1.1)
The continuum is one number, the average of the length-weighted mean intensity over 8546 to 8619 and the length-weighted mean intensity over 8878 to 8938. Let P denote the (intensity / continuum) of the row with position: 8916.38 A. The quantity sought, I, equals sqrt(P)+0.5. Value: 1.49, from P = 0.99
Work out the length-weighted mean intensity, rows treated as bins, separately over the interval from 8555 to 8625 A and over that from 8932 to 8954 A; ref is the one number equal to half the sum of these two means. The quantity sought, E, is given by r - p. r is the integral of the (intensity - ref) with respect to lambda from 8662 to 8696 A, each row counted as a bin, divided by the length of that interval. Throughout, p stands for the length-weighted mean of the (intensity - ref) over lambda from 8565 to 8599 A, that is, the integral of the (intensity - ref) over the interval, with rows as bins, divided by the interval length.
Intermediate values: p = 0.8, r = -0.3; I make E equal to -1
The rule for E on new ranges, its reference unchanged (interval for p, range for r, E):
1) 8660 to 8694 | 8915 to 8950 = -1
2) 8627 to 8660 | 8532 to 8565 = 3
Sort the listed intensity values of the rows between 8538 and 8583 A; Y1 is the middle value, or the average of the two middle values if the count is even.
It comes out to 31.9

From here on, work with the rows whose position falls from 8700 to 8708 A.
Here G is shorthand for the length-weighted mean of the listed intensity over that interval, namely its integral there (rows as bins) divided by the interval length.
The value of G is 29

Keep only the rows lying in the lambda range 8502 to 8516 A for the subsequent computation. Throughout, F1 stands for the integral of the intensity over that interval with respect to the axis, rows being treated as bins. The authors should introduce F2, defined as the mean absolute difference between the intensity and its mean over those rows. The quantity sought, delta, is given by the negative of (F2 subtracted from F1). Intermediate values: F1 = 476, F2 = 1.11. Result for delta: -475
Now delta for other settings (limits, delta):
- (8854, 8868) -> -425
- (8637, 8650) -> -388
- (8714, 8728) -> -419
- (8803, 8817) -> -415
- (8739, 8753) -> -422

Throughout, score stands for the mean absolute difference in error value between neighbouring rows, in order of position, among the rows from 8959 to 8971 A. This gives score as 0.68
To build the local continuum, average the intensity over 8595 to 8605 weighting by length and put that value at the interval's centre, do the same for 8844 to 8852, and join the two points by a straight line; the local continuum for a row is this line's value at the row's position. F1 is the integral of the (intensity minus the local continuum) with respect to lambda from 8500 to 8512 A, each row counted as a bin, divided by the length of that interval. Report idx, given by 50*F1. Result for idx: 75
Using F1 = 1.5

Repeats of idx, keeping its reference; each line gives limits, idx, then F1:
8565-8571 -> -8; -0.2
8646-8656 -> -109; -2.2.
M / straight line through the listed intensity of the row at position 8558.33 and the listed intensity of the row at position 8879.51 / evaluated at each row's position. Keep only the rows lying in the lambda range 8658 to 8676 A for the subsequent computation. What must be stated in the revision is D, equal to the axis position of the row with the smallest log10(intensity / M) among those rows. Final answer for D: 8659.42 A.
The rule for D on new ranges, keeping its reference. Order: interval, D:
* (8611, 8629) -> 8625.59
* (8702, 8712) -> 8705.40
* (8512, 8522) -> 8520.97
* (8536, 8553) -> 8538.64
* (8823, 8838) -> 8830.57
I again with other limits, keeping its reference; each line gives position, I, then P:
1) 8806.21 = 1.47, 0.94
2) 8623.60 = 1.52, 1.04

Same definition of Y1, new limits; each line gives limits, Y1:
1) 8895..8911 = 29.9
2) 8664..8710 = 29.4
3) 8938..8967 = 29.2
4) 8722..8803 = 30.4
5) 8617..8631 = 30.6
